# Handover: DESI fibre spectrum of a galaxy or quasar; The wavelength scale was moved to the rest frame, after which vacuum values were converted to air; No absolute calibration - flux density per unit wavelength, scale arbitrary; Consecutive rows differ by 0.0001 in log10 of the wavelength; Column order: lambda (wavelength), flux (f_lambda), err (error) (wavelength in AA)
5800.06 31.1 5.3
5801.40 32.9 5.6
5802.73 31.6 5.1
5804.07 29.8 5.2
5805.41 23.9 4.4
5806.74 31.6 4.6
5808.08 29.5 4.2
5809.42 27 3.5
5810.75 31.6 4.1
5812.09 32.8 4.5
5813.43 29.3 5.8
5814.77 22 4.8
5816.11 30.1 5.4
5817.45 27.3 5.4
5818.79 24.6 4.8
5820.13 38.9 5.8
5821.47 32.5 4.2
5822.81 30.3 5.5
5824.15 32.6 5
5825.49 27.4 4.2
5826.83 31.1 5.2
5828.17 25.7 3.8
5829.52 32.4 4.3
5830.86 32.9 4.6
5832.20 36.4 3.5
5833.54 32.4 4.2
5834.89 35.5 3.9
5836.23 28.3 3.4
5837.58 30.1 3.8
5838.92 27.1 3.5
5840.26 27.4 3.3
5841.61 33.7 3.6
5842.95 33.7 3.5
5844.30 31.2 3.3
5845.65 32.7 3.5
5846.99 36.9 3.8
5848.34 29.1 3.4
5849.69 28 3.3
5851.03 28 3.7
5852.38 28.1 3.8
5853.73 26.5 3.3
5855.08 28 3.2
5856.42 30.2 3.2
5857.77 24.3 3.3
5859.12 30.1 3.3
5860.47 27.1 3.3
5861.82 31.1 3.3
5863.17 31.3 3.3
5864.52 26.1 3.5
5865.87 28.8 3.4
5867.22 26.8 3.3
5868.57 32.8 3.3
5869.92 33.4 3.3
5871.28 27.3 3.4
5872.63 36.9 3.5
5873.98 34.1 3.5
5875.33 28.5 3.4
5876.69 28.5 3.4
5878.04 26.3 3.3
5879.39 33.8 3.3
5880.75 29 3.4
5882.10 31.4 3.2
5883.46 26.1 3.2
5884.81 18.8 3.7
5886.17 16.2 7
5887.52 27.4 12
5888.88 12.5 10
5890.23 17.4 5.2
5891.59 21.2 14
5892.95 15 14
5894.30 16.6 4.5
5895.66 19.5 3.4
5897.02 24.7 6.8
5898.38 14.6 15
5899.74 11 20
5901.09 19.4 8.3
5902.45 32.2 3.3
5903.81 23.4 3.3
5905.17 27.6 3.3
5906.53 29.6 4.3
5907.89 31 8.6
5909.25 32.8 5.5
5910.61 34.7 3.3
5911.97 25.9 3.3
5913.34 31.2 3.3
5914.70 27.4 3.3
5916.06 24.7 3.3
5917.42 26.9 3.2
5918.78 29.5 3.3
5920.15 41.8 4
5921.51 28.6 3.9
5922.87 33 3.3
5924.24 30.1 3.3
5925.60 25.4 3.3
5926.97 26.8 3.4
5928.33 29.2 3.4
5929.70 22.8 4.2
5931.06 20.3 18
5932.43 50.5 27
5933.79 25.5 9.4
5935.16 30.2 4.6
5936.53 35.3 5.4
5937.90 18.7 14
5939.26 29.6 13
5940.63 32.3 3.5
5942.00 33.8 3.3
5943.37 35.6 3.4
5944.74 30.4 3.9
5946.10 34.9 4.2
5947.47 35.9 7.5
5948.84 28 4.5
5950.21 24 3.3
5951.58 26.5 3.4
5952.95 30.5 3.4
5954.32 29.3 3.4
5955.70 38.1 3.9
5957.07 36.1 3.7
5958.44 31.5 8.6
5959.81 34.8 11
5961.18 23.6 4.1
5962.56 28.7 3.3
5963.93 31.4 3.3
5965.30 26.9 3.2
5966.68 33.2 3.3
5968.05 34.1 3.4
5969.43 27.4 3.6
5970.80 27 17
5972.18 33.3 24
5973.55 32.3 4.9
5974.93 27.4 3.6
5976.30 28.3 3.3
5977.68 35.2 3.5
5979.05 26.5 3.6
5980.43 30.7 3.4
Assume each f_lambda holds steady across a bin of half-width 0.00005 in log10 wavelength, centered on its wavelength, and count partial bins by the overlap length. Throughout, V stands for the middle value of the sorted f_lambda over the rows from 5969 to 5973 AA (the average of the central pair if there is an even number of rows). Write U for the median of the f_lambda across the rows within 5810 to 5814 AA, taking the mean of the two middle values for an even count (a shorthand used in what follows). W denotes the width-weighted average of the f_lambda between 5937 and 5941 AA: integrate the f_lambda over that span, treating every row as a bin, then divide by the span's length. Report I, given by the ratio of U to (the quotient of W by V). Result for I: 32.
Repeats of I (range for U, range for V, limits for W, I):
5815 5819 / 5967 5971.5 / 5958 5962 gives 25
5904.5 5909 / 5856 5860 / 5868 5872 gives 29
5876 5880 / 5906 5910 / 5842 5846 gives 27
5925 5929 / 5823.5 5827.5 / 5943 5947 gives 25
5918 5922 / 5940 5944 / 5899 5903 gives 49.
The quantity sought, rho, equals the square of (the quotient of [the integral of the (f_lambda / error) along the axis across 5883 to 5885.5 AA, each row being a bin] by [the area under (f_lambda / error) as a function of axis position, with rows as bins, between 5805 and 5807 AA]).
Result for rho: 1.7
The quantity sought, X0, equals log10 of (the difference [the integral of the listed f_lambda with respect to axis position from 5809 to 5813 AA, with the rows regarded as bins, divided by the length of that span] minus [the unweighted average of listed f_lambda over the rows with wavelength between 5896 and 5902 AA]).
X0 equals 1.12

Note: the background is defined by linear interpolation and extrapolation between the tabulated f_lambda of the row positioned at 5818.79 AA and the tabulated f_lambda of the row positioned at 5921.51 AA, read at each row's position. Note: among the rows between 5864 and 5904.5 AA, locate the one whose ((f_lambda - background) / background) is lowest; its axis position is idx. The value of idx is 5899.74 AA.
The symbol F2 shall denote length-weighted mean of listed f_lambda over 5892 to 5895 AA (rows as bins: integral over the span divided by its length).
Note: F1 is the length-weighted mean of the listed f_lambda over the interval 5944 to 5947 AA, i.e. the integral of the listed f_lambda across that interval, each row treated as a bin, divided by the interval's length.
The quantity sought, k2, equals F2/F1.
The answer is 0.49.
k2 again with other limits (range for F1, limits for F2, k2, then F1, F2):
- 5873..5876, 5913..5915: 0.92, 31.9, 29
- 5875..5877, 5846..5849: 1.16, 28.4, 33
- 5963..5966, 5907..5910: 1.09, 29.1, 32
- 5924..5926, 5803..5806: 1.00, 27.6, 27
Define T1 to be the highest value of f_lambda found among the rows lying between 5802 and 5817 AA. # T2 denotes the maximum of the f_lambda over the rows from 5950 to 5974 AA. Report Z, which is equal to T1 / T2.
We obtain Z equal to 0.86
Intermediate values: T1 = 32.8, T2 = 38.1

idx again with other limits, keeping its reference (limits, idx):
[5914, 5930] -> 5929.70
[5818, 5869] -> 5857.77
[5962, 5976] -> 5970.80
